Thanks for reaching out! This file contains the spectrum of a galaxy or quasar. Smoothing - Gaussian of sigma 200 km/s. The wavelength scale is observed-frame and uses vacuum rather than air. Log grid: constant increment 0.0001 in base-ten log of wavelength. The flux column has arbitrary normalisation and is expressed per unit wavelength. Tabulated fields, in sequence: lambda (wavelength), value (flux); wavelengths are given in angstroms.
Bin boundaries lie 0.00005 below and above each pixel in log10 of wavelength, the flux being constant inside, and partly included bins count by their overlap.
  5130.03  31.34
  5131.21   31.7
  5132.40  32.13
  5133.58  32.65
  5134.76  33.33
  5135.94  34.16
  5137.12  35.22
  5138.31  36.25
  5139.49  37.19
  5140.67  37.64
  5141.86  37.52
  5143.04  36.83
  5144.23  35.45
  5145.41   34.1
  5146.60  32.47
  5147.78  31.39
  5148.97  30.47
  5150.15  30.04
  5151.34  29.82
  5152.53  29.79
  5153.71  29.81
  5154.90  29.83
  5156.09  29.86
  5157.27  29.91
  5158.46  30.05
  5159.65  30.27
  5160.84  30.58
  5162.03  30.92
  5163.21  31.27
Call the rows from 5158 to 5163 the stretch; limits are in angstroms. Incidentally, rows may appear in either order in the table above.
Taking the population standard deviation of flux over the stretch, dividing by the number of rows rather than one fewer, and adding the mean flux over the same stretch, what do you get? 31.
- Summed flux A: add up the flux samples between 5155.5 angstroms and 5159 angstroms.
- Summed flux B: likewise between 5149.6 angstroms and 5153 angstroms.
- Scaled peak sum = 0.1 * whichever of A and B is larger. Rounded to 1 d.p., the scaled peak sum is 9.0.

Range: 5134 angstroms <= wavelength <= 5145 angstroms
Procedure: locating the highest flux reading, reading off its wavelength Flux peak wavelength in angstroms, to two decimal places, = 5140.67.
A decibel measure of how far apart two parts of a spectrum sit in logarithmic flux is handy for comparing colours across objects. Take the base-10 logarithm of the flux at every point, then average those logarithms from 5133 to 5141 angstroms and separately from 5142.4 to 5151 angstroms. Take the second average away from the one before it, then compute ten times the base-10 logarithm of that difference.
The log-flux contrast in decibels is -15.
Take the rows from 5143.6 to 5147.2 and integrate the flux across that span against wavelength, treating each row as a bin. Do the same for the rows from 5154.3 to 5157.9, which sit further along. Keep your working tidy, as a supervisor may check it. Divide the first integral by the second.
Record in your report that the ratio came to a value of 1.14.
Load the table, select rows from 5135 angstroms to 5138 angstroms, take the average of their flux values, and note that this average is 35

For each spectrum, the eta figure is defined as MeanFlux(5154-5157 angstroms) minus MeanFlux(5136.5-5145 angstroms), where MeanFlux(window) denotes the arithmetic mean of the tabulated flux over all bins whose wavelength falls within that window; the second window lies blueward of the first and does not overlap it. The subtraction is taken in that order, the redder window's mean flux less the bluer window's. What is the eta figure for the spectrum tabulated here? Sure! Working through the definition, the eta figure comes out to -6.7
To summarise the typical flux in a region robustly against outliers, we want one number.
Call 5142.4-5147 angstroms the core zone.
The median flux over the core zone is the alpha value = 35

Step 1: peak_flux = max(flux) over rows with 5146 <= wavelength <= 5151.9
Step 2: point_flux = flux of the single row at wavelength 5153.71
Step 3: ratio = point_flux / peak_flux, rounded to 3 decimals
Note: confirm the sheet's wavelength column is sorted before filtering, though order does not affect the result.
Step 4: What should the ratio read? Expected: 0.918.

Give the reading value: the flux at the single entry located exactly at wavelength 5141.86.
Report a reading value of 37.52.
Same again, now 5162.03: 30.92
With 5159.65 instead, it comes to 30.27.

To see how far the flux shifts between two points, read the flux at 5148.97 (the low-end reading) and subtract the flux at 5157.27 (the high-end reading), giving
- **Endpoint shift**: 1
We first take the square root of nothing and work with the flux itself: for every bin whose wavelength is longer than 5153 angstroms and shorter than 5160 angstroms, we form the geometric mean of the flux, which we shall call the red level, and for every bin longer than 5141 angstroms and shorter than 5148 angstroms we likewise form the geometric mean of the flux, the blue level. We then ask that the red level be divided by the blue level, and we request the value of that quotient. 0.867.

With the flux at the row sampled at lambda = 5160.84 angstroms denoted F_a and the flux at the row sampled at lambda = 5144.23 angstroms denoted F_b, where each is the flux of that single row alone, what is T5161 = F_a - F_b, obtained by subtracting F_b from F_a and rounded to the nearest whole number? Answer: -5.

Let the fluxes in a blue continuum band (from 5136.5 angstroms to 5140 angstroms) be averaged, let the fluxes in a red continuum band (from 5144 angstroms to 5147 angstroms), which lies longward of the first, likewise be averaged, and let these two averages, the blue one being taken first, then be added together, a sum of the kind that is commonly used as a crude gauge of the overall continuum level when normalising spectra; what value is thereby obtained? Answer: 70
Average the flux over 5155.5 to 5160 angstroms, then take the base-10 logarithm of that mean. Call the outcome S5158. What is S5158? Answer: 1.48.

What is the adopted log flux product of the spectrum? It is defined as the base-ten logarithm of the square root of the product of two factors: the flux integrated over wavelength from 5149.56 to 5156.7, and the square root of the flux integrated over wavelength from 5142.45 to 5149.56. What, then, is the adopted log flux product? 1.76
